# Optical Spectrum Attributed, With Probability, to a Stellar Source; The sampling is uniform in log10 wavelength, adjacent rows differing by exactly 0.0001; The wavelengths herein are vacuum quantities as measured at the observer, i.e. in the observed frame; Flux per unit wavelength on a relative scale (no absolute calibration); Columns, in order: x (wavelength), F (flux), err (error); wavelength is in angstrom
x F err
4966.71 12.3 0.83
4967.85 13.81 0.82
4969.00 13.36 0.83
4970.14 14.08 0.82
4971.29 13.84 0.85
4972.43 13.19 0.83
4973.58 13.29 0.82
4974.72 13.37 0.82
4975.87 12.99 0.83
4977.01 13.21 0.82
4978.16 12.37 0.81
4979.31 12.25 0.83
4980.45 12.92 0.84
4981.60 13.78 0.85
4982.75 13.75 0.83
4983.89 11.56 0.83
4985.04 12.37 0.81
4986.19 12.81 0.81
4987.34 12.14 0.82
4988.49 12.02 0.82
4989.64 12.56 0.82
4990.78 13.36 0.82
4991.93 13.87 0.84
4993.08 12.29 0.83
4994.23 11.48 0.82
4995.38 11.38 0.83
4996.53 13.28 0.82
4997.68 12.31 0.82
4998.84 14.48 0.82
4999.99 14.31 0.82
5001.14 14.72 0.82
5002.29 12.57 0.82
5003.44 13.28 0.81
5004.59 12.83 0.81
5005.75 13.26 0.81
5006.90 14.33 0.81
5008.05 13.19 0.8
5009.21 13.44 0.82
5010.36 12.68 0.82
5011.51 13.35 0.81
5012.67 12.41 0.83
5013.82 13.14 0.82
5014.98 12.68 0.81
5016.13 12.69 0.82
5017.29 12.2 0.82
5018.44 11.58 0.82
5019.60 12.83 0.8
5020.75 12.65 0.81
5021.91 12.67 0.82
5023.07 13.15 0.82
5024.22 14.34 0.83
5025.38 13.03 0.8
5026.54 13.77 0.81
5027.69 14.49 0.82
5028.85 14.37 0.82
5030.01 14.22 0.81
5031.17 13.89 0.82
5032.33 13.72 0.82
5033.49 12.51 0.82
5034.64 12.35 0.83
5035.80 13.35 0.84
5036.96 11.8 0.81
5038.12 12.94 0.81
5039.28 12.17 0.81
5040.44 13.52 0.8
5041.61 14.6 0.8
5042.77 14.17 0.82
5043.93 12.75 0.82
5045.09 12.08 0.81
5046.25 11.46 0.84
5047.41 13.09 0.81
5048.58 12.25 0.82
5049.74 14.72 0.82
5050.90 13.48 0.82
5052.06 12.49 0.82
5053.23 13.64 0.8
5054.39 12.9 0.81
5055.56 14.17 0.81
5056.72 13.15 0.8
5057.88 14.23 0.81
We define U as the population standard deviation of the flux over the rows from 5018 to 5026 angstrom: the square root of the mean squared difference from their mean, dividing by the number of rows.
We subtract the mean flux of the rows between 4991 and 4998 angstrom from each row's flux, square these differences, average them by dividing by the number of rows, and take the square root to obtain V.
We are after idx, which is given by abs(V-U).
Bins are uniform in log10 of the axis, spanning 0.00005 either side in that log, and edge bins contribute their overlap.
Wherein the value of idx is 0.14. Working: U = 0.8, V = 0.9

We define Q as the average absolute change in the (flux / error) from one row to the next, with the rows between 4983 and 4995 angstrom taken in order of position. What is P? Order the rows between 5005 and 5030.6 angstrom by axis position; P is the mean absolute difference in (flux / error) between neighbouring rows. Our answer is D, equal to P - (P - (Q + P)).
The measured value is 1.58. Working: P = 0.8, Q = 0.82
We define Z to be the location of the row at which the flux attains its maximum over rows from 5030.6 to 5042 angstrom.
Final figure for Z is 5041.61 angstrom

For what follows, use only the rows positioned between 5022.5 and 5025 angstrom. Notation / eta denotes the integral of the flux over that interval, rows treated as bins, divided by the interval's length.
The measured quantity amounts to 13.7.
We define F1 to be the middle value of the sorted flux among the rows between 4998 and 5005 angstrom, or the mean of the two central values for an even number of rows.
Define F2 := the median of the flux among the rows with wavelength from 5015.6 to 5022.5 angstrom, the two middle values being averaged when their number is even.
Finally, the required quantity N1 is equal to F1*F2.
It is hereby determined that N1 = 175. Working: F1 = 13.8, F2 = 12.7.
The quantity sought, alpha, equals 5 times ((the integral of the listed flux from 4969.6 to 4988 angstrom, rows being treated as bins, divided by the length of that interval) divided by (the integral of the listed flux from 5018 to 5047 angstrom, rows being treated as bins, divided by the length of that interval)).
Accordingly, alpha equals 4.94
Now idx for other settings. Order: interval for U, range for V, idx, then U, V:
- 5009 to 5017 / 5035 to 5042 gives 0.55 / 0.4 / 0.9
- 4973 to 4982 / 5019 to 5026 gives 0.10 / 0.5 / 0.6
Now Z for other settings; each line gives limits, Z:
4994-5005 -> 5001.14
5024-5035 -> 5027.69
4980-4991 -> 4981.60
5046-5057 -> 5049.74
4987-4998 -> 4991.93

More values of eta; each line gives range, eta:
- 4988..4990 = 12.3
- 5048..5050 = 13.3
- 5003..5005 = 13.1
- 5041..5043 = 14.4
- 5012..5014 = 12.7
